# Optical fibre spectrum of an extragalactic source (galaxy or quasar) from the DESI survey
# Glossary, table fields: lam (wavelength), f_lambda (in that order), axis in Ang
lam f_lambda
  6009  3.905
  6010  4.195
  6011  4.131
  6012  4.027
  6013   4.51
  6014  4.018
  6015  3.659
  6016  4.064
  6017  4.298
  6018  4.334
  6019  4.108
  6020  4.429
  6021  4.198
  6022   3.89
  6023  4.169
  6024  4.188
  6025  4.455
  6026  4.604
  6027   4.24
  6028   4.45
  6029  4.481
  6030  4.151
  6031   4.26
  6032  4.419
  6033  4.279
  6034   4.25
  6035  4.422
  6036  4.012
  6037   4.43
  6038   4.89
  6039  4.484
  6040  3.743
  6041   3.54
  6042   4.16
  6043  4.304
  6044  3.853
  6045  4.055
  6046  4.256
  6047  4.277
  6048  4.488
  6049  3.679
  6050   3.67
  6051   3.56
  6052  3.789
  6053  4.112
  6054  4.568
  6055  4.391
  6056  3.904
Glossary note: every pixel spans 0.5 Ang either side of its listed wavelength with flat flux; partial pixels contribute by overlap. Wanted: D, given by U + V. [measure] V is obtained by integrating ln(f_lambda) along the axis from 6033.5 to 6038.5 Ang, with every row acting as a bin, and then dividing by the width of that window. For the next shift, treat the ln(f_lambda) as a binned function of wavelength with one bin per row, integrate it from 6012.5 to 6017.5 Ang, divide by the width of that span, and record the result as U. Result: 2.89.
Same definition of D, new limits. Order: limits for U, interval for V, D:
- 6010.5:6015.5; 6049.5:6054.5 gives 2.77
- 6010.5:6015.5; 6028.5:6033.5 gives 2.86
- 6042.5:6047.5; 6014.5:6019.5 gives 2.83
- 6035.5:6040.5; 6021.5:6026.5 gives 2.90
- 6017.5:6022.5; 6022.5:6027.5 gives 2.90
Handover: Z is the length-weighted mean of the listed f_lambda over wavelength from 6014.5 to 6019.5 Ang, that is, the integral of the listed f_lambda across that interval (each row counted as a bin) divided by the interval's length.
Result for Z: 4.09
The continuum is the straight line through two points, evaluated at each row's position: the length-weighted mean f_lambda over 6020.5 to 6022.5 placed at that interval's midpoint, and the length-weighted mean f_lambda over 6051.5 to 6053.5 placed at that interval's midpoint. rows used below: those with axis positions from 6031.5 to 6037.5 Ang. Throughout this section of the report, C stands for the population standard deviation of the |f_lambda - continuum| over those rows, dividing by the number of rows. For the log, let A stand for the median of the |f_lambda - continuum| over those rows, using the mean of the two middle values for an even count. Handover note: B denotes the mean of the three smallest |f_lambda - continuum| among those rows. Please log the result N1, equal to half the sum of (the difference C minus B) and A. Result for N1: 0.16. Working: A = 0.338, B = 0.18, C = 0.147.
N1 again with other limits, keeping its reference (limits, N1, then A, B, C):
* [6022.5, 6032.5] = 0.17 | 0.326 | 0.14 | 0.152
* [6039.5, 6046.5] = 0.12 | 0.245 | 0.13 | 0.116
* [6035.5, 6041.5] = 0.24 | 0.439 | 0.23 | 0.268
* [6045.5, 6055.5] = 0.12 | 0.299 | 0.20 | 0.141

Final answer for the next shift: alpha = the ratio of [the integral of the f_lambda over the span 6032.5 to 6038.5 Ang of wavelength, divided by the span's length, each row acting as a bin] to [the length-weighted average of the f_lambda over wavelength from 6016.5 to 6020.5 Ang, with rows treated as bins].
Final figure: 1.02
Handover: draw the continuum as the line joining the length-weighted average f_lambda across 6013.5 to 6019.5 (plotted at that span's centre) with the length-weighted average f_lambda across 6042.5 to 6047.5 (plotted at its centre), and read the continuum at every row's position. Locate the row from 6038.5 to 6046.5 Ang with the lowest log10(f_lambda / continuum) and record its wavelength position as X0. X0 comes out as 6041 Ang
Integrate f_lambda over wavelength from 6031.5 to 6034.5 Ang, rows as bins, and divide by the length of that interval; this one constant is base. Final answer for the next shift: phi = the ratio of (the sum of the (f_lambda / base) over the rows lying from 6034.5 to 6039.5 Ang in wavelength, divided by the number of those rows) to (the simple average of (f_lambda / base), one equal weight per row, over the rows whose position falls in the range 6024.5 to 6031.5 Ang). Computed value 1.02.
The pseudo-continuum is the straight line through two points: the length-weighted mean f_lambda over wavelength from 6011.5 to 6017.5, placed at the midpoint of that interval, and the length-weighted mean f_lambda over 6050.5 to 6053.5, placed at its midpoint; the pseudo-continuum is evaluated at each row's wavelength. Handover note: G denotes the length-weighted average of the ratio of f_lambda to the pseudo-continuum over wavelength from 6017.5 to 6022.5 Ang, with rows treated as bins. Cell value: 1.03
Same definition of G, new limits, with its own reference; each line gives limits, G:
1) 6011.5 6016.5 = 0.99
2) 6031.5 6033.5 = 1.10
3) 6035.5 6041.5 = 1.07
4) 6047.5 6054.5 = 1.04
